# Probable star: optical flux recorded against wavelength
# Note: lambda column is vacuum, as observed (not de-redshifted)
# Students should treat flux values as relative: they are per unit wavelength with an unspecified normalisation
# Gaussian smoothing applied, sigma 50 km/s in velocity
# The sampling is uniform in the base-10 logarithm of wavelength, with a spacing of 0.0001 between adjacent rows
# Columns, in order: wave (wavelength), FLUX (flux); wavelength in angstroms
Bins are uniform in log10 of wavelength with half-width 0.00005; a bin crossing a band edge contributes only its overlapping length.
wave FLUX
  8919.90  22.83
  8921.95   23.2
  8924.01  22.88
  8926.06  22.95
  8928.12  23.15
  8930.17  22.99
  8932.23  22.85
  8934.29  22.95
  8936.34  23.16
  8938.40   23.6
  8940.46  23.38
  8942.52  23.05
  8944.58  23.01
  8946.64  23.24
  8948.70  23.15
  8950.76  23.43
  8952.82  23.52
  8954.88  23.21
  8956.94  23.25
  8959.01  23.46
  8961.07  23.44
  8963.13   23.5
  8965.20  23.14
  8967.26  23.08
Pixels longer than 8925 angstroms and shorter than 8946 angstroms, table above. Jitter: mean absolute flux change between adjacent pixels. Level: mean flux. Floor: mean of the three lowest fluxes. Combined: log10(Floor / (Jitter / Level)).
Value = 3.41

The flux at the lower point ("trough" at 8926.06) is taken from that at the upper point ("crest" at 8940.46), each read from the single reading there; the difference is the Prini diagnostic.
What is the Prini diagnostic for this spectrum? 0.43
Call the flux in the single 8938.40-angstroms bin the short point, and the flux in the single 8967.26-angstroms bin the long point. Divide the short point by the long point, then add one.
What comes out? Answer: 2.02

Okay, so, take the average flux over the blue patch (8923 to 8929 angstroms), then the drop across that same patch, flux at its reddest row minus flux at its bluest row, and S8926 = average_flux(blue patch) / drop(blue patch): 85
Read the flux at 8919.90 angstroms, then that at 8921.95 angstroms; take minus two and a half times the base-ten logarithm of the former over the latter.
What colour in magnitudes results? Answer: 0.017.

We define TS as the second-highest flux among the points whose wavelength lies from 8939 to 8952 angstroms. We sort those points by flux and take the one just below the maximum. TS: 23.38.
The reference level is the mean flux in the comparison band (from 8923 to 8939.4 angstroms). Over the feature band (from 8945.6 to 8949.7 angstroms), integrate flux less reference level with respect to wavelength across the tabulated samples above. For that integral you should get 0.5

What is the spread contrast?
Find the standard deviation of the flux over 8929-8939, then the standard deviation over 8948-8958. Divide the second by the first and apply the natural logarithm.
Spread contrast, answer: -0.64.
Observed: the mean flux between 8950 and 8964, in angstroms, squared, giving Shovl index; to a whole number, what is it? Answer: 548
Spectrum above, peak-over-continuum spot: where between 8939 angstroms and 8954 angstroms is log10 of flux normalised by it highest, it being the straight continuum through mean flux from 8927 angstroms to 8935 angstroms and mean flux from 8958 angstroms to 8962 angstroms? 8940.46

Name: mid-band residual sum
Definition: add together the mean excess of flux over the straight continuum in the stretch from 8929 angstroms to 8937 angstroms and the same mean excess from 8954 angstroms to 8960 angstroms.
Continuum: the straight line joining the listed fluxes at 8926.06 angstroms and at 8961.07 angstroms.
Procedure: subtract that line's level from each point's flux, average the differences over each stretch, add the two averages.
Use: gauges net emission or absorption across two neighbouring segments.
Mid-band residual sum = -0.14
